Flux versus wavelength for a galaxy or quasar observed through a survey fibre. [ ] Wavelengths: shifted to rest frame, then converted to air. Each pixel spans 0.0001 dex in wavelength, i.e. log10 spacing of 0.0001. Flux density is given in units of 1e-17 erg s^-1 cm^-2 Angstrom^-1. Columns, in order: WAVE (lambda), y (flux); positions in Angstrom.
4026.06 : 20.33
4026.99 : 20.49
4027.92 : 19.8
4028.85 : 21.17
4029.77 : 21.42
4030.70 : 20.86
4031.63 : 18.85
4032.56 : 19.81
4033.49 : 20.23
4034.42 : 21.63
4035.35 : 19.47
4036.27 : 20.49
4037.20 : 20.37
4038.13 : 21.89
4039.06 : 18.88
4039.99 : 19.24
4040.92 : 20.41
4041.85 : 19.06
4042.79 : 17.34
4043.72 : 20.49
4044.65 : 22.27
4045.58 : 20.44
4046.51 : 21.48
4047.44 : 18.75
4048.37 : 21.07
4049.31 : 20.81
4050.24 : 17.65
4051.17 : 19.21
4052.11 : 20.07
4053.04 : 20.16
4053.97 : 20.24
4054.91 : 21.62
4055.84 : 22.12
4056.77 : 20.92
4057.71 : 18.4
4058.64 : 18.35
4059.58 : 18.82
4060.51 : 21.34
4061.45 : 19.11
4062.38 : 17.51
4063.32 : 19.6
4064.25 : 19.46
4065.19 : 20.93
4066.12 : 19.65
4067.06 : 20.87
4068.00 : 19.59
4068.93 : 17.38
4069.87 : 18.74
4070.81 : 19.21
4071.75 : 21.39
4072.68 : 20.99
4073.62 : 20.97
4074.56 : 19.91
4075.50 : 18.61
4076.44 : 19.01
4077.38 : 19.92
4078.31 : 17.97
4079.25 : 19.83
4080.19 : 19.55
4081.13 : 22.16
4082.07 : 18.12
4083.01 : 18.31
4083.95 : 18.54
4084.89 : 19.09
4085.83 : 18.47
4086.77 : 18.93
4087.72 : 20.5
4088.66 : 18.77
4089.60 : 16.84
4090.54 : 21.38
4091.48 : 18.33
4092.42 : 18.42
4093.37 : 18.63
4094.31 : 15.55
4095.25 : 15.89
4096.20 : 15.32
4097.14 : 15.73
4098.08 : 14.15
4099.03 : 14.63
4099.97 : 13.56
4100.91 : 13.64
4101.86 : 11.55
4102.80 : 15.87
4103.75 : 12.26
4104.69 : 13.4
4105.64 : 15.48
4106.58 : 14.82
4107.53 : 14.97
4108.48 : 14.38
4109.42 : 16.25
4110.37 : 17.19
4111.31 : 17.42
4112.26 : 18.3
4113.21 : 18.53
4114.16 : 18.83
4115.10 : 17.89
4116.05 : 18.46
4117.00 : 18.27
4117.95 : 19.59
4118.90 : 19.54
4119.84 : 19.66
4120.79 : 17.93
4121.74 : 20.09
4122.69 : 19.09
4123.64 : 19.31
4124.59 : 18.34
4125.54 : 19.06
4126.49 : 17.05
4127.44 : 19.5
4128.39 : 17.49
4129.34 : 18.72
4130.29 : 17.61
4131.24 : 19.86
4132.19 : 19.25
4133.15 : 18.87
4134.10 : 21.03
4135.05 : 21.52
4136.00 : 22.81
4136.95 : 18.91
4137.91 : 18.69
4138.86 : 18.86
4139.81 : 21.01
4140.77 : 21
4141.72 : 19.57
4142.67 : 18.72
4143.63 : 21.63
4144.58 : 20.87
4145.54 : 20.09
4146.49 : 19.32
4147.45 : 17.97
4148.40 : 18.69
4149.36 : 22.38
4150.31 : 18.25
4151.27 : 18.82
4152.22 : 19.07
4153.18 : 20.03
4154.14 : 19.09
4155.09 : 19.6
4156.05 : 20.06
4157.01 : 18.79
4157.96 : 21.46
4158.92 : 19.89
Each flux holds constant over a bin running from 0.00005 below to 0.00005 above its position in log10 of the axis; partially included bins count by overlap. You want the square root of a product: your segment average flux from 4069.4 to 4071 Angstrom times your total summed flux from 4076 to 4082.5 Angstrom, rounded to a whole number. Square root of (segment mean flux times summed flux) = 51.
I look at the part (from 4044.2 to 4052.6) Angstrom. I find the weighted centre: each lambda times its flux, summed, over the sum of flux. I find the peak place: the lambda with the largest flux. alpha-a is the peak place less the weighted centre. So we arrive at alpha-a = -3.6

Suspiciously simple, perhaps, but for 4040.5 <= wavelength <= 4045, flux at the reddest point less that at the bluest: 1.9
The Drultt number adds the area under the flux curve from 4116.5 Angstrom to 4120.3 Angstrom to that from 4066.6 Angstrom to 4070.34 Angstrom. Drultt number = 145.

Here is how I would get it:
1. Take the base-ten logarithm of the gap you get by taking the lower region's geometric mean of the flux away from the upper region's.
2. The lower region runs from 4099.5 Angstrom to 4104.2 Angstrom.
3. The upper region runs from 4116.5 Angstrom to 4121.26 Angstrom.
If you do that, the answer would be 0.75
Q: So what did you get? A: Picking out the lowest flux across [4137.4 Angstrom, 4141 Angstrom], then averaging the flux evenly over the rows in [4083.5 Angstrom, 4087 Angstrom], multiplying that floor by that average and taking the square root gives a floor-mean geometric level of 18.7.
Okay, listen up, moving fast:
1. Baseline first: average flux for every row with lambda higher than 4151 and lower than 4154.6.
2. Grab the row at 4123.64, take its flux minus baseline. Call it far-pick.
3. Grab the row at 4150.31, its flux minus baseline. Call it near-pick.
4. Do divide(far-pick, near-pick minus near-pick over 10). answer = 0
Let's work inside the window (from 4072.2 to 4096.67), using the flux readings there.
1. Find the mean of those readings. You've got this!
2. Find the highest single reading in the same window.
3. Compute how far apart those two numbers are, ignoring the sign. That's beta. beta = 3.3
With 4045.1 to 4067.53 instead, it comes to 2.2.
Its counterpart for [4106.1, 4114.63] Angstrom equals 2.1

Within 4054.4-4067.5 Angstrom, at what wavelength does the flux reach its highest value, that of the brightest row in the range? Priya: 4055.84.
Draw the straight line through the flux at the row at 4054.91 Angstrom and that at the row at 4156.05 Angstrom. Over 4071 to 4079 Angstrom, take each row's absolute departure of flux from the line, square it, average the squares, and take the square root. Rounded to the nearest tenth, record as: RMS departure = 1.8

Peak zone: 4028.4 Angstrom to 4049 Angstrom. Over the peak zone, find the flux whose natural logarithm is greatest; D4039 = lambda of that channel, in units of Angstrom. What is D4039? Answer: 4044.65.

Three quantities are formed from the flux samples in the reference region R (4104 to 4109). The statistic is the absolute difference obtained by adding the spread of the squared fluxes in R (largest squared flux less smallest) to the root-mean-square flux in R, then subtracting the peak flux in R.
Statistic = 59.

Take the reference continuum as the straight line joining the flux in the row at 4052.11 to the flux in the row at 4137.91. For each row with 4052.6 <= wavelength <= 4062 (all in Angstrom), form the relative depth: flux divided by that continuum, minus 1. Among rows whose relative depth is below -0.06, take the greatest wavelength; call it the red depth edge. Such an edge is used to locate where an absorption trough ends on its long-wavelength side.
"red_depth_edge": 4058.64 Angstrom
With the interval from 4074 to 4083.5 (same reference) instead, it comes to 4083.01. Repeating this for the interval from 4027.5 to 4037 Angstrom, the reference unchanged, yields 4031.63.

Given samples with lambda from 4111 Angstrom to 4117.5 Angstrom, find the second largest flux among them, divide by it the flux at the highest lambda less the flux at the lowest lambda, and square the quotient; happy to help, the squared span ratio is 0.0021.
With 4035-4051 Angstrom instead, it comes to 0.0069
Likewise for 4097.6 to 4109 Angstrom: 0.0002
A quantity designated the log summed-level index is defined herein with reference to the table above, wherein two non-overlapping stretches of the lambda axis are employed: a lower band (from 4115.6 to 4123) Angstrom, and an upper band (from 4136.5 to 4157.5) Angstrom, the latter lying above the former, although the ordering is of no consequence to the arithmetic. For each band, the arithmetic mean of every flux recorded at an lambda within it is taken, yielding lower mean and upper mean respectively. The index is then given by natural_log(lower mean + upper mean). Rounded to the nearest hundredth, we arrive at 3.66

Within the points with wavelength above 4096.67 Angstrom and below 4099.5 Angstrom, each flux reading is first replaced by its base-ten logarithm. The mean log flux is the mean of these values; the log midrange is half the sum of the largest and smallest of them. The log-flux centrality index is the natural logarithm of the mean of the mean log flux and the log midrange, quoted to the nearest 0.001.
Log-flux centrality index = 0.159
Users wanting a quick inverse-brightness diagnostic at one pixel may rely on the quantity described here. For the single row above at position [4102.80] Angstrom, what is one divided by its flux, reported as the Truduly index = 0.063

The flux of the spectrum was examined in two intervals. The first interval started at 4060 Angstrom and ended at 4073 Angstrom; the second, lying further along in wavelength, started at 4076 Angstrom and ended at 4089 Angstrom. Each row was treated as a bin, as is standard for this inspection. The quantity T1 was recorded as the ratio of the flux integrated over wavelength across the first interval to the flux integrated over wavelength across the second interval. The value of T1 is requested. 1.02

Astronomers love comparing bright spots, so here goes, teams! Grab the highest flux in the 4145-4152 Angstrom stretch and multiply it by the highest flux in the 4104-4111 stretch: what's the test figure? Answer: 385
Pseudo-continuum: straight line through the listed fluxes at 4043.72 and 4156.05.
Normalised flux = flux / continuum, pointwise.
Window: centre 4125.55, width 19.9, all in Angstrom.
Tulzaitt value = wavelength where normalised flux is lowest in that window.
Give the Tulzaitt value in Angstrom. 4126.49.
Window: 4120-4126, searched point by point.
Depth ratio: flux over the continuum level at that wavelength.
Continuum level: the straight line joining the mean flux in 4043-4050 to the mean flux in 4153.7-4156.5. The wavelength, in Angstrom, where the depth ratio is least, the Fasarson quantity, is 4120.79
